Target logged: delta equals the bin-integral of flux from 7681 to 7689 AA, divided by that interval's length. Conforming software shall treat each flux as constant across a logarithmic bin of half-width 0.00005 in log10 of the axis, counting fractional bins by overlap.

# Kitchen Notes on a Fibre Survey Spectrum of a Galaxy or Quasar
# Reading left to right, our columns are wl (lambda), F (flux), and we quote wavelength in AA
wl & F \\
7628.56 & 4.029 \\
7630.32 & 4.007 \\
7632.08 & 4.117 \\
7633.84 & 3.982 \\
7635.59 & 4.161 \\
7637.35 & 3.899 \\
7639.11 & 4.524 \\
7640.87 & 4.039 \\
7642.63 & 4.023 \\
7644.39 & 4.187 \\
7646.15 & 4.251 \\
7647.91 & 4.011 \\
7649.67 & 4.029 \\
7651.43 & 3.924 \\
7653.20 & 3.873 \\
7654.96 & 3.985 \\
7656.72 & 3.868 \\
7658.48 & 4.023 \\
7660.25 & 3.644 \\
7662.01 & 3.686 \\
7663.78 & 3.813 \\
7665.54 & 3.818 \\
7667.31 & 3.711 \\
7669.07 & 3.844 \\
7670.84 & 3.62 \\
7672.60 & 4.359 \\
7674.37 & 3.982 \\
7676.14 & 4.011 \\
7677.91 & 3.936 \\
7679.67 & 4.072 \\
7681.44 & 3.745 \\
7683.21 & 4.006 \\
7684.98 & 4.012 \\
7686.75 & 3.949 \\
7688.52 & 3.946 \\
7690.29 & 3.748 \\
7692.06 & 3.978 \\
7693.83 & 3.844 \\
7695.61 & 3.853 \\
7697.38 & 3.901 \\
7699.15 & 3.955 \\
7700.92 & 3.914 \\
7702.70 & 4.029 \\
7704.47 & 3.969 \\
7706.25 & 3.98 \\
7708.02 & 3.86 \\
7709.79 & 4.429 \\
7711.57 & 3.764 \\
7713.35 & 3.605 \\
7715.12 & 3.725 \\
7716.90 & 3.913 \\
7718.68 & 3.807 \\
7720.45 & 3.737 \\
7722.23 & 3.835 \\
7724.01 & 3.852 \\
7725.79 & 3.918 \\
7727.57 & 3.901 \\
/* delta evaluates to 3.94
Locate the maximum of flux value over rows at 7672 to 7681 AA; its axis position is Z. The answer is 7672.60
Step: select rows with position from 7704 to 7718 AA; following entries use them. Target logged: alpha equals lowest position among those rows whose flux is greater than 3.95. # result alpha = 7704.47 AA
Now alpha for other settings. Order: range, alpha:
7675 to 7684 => 7676.14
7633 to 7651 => 7633.84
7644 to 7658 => 7644.39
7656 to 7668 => 7658.48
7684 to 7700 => 7684.98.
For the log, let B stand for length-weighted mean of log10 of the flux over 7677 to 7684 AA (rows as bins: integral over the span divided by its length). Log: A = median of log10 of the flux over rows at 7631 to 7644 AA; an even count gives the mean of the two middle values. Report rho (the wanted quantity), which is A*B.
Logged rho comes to 0.361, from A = 0.6063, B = 0.595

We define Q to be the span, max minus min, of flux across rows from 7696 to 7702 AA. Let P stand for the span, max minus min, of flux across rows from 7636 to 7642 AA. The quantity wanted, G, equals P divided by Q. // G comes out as 11.6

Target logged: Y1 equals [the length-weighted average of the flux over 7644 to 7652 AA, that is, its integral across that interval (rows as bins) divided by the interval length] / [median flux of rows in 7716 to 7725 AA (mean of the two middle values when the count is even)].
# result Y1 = 1.06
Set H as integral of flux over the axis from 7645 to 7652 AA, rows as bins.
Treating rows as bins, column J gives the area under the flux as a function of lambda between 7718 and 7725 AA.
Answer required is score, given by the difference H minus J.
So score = 1.8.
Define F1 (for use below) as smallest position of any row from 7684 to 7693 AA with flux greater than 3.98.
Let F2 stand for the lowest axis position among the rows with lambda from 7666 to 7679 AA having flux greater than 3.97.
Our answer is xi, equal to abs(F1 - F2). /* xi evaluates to 12.4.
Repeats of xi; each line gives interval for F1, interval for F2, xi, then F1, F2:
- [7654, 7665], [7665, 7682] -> 17.6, 7654.96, 7672.60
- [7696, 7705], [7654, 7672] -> 47.7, 7702.70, 7654.96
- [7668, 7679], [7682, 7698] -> 10.6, 7672.60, 7683.21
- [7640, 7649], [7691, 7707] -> 51.2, 7640.87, 7692.06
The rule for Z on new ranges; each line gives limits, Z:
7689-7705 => 7702.70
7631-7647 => 7639.11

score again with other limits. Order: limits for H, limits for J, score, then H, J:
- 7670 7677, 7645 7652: -0.5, 28.0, 28.5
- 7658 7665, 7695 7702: -0.9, 26.4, 27.4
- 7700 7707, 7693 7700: 0.6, 27.8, 27.2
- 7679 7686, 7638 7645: -1.6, 27.7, 29.3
